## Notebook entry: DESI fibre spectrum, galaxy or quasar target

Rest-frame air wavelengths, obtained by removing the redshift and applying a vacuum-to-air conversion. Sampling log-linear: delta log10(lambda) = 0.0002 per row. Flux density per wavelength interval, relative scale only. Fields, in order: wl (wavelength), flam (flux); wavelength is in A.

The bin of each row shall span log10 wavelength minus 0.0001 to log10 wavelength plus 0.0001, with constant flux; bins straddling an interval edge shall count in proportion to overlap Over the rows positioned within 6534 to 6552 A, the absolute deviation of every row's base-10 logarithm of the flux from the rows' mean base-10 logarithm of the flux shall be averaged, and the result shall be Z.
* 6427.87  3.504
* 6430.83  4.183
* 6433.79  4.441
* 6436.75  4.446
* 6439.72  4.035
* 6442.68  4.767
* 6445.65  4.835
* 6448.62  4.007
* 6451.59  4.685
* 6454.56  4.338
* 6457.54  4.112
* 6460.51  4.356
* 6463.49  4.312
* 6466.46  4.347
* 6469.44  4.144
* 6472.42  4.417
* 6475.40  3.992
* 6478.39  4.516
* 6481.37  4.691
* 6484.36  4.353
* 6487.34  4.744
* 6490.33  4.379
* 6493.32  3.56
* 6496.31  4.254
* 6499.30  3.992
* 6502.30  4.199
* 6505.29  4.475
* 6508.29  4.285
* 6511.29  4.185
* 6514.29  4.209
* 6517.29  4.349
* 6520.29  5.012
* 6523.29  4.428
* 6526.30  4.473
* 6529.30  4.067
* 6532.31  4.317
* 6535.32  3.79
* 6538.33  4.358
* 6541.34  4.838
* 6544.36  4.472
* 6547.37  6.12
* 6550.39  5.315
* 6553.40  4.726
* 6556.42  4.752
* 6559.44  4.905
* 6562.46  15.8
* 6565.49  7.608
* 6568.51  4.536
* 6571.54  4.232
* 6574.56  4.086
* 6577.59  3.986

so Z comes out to 0.055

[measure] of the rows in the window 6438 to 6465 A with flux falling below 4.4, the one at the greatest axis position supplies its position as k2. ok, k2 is 6463.49 A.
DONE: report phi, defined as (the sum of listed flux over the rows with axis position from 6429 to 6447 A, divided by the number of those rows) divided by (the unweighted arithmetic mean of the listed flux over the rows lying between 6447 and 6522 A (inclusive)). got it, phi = 1.03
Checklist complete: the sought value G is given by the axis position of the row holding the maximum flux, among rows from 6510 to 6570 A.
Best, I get 6562.46 A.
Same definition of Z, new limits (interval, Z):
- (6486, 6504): 0.029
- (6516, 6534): 0.019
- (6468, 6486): 0.019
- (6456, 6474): 0.010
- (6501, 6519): 0.009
